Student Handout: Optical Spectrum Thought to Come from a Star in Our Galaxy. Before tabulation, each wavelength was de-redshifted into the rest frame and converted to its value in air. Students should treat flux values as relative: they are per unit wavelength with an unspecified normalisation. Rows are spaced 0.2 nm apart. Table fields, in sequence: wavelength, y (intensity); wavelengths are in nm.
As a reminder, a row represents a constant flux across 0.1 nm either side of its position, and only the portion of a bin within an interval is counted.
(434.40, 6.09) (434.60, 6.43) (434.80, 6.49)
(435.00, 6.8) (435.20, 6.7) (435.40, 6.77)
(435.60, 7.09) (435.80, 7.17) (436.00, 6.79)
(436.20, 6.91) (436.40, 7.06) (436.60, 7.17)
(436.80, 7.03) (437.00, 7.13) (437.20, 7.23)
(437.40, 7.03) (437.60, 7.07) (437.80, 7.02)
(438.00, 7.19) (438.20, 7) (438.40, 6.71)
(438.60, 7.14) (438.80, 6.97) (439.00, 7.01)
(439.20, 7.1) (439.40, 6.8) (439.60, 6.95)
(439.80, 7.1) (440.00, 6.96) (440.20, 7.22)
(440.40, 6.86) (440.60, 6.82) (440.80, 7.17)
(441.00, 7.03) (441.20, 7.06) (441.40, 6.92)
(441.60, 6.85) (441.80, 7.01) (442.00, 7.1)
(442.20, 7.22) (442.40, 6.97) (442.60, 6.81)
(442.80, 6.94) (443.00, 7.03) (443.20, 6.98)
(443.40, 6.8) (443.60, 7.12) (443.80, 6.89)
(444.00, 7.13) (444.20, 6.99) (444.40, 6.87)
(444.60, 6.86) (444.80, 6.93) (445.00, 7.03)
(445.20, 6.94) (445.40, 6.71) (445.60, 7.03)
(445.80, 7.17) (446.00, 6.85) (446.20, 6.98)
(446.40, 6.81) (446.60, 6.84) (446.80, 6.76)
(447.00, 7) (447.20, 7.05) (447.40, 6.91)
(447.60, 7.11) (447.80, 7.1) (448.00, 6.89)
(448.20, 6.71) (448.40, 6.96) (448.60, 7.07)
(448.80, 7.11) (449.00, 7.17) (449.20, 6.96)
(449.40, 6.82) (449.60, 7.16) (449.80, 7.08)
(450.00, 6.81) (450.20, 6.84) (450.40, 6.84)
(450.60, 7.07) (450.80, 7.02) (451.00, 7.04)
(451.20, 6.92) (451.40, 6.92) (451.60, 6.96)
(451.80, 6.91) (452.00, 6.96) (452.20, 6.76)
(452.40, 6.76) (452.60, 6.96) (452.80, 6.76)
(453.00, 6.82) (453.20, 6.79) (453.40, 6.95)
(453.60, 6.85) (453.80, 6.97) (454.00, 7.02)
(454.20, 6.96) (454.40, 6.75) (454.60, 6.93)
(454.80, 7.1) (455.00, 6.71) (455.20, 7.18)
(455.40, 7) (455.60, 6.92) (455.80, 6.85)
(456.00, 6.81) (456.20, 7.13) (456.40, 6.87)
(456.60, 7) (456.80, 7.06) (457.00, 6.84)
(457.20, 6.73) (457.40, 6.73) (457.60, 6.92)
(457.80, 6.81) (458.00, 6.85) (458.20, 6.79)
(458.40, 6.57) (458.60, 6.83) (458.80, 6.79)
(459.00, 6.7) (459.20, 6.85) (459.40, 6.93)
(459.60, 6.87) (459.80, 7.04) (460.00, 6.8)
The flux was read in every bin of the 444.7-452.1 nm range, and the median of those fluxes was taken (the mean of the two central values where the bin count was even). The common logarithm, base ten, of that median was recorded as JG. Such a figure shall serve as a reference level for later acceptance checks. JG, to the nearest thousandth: 0.843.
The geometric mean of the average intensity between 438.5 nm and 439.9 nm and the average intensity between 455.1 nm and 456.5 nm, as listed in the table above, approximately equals 6.99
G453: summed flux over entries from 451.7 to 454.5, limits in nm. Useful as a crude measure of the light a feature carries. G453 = 96.2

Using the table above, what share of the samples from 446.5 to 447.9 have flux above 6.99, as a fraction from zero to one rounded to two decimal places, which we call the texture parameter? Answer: 0.57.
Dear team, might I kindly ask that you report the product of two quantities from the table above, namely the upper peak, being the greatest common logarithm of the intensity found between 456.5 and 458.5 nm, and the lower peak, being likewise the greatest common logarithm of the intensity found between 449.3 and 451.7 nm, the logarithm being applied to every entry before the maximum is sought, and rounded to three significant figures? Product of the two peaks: 0.726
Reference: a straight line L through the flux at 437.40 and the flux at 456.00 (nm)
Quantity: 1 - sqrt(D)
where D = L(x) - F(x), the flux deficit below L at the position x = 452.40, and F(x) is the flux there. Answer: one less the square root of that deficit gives 0.70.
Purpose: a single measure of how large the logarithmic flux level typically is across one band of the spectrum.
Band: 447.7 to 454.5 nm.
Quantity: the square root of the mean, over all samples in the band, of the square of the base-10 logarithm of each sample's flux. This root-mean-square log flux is 0.841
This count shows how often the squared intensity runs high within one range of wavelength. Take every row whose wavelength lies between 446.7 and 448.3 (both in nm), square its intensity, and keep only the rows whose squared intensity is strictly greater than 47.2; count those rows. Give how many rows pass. 6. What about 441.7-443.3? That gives 7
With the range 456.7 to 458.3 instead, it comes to 2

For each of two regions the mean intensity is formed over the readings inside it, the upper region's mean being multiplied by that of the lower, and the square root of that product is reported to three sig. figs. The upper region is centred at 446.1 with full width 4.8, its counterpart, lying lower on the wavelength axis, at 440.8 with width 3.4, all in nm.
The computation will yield 6.97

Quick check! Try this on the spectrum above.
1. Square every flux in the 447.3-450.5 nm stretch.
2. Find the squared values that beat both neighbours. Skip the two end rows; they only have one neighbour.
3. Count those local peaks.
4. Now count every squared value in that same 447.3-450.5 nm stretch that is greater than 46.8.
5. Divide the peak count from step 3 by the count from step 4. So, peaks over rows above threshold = 0.27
